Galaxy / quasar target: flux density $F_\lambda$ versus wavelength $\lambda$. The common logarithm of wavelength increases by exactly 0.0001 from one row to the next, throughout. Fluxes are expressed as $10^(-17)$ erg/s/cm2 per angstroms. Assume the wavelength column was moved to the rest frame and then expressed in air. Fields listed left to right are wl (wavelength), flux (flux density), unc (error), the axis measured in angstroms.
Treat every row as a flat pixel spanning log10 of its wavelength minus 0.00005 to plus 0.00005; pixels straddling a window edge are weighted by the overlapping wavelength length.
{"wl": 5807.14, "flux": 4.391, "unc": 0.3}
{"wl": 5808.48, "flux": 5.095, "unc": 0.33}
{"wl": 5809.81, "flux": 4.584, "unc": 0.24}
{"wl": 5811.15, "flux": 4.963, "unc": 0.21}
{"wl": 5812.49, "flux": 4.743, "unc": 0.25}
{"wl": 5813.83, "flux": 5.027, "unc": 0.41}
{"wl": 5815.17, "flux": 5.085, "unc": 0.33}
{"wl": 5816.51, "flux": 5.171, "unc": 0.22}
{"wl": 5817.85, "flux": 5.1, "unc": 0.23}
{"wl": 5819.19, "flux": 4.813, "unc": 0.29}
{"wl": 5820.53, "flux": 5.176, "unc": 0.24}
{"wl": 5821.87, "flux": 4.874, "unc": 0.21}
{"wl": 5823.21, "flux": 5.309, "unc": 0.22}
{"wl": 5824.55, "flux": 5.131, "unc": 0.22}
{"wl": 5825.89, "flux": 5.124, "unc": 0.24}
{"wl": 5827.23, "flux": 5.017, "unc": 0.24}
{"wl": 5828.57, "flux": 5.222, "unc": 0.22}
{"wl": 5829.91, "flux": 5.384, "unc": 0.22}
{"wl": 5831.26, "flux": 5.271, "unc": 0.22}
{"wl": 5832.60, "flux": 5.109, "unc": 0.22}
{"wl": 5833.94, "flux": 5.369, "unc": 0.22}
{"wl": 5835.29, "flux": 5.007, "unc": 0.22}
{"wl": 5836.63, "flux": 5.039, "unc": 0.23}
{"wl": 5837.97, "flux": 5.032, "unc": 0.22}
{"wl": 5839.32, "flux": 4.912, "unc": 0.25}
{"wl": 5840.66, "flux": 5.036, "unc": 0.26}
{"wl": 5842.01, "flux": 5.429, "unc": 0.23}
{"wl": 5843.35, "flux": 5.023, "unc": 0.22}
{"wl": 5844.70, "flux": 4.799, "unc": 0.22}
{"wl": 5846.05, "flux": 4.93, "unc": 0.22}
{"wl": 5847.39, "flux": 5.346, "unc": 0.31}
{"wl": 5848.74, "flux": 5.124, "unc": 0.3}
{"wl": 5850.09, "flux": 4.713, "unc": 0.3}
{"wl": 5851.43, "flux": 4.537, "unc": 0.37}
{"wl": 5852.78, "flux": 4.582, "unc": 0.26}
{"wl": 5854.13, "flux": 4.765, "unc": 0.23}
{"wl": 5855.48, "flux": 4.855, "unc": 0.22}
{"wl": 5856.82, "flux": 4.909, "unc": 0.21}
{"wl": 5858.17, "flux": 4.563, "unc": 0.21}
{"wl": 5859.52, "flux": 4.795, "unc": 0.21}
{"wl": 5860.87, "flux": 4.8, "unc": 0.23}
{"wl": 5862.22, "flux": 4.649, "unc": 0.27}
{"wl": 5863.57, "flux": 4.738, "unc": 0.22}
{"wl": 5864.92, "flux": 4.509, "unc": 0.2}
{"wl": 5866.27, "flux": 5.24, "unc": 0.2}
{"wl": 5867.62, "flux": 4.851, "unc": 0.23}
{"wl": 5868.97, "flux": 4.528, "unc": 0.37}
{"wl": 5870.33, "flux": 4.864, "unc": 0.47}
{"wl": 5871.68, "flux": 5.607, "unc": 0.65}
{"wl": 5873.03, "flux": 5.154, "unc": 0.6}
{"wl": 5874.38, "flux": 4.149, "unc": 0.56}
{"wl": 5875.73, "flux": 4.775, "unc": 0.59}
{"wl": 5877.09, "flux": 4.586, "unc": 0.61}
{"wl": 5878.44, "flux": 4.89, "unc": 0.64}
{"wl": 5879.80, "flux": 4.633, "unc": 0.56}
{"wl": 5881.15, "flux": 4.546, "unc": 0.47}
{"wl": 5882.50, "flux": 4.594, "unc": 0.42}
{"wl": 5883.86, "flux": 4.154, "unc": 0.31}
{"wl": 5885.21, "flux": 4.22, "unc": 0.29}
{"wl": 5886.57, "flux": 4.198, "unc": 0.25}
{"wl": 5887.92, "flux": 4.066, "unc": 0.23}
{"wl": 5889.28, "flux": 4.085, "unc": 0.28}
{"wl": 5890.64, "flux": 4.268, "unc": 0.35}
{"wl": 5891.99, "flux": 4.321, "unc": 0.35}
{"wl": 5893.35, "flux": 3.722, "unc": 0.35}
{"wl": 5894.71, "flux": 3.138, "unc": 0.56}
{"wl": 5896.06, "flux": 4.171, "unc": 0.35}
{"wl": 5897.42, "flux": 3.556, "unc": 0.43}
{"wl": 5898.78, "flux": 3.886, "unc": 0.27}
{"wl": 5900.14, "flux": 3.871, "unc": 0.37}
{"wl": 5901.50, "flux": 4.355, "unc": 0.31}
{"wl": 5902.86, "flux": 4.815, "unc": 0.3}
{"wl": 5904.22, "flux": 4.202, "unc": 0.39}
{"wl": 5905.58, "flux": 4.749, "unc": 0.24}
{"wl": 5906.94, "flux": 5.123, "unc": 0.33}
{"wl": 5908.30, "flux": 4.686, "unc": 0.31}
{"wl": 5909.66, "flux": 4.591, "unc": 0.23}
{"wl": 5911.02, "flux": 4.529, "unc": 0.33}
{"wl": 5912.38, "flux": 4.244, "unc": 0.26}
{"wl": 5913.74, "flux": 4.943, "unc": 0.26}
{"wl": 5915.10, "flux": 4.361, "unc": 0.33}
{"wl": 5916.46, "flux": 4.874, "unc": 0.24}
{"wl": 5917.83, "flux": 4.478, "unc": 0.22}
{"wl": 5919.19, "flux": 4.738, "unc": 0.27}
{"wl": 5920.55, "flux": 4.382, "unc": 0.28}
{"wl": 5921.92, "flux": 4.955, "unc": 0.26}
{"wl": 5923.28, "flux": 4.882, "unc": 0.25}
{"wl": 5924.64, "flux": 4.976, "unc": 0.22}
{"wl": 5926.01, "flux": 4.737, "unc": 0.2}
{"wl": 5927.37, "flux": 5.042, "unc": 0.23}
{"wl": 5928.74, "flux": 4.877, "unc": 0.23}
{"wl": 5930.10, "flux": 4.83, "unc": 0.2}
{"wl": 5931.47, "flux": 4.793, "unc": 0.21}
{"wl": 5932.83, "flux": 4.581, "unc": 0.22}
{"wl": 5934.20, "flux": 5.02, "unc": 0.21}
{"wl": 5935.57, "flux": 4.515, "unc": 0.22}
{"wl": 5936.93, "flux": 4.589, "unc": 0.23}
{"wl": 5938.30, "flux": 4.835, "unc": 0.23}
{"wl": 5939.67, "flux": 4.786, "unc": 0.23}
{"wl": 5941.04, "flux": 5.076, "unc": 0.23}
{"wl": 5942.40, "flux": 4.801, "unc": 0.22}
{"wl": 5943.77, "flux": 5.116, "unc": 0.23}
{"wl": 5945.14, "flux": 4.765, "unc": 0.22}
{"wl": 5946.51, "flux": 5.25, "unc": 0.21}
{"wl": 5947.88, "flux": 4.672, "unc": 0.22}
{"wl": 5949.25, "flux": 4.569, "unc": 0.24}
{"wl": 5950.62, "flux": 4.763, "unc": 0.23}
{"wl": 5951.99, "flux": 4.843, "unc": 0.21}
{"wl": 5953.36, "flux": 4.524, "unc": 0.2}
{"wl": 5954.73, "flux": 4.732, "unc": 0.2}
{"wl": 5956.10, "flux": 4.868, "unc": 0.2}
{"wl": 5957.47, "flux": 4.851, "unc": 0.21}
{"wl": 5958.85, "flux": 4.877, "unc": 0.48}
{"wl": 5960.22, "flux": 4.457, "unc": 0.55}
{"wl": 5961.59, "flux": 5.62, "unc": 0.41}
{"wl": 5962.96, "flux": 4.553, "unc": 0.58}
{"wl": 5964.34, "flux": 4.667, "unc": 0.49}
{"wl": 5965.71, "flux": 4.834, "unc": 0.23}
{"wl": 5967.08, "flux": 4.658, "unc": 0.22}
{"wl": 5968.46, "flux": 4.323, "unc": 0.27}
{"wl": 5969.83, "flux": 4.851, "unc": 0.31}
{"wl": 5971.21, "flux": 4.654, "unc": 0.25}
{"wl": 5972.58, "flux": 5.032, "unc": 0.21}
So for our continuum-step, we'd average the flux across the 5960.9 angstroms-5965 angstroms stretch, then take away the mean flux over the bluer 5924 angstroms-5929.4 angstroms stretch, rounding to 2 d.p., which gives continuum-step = 0.04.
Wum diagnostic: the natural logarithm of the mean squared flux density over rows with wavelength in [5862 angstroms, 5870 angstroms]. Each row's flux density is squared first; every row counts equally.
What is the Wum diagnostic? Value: 3.12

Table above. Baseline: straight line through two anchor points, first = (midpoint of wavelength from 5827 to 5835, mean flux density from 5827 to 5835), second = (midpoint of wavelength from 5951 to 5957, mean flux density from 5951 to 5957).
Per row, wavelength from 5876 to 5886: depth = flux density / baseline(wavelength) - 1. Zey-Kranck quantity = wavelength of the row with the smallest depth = 5883.86 angstroms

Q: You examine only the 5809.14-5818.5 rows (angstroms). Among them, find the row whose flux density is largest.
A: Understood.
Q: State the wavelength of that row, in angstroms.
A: 5816.51 angstroms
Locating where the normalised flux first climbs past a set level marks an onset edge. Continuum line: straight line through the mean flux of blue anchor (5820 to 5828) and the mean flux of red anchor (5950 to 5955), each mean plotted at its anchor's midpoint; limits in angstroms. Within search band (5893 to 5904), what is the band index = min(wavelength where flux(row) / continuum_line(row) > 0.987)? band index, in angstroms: 5902.86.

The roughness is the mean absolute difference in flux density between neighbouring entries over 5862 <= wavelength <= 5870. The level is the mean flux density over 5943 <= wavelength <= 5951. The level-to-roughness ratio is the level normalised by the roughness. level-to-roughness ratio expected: 14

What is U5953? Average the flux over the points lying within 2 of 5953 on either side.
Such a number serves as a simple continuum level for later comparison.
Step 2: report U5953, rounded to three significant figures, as 4.70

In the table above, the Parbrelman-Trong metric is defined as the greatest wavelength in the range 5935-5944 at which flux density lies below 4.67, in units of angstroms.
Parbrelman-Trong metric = 5936.93 angstroms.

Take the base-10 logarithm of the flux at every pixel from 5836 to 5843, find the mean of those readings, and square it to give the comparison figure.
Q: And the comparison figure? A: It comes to 0.499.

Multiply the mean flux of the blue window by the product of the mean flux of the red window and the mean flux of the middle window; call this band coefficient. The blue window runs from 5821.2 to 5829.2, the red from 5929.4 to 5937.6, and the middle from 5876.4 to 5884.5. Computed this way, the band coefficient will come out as 110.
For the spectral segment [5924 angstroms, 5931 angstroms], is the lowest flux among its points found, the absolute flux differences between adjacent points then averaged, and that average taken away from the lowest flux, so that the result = 4.55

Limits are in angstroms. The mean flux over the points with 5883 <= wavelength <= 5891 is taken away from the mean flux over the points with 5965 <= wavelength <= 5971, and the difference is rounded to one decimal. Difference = 0.5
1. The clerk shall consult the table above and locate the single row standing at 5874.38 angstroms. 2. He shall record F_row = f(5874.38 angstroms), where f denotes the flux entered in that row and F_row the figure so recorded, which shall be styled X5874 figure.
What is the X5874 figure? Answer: 4.149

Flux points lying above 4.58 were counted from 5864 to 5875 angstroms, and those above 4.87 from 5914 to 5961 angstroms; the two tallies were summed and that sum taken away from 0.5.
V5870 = -15.5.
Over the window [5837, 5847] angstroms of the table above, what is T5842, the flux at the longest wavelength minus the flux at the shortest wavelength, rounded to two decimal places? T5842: -0.10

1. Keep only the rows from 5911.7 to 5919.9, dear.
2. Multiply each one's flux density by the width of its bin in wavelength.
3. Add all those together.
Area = 38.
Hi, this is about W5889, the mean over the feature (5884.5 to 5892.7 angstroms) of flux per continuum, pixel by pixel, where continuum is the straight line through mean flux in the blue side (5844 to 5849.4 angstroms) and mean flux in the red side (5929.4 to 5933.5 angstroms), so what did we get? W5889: 0.86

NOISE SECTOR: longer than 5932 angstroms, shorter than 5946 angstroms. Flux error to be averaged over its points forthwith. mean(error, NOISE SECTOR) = 0.224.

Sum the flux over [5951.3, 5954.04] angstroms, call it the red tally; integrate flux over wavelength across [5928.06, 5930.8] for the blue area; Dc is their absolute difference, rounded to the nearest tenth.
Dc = 3.9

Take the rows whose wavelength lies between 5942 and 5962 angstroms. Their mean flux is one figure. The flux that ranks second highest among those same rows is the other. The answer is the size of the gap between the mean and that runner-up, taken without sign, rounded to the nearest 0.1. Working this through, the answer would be 0.4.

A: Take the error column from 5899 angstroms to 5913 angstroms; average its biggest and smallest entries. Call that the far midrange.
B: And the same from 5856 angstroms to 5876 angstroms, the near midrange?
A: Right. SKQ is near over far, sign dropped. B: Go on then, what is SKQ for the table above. 1.4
